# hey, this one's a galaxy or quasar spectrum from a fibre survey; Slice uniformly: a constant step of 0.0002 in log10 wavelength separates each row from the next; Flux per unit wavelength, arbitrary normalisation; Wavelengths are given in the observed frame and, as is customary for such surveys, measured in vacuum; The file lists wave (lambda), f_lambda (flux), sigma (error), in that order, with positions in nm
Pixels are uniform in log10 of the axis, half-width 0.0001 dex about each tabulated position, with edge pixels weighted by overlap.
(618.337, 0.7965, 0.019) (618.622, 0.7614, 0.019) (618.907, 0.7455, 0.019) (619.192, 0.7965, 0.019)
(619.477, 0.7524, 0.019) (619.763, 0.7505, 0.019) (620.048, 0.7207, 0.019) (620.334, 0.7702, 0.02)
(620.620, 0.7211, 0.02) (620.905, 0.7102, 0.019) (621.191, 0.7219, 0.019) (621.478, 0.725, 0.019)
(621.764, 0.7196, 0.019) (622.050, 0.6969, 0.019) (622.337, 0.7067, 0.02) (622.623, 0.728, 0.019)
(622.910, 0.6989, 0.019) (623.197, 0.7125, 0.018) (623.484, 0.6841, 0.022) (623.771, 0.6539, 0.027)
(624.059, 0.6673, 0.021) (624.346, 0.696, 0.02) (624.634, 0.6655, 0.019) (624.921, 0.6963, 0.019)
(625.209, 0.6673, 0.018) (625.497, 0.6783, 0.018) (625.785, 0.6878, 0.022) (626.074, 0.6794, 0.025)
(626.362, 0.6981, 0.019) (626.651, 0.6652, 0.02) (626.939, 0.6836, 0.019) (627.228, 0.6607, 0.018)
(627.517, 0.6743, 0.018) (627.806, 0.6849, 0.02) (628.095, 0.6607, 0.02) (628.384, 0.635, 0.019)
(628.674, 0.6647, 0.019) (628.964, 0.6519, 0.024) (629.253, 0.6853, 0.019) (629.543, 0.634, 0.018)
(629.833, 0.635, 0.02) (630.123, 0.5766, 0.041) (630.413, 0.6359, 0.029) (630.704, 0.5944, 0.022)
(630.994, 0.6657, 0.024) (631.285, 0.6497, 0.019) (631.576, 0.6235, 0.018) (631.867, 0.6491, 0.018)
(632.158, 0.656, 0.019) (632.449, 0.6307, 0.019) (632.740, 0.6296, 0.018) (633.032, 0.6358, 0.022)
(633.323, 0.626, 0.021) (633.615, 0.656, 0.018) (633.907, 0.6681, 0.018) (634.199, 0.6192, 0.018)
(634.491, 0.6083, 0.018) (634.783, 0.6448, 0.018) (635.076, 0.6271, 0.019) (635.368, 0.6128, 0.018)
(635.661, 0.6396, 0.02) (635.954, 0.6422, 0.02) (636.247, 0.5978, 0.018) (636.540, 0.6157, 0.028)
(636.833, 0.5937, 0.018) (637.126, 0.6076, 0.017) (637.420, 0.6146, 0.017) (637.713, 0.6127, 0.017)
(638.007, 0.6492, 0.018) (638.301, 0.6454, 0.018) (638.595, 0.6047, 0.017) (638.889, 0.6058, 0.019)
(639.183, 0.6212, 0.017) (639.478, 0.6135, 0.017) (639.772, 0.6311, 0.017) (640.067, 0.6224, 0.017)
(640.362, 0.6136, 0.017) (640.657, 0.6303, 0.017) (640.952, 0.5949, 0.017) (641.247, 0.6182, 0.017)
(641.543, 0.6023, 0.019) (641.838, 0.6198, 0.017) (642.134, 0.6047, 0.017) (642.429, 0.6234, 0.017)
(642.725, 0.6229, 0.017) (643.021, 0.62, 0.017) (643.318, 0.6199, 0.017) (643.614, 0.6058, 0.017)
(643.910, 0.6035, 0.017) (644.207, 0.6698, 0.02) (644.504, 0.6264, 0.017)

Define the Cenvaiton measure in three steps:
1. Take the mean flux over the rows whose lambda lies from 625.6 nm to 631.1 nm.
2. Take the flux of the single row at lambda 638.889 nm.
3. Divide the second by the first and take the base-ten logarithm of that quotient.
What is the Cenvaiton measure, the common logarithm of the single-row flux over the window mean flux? -0.03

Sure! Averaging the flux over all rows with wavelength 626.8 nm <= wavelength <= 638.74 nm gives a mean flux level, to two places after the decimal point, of 0.64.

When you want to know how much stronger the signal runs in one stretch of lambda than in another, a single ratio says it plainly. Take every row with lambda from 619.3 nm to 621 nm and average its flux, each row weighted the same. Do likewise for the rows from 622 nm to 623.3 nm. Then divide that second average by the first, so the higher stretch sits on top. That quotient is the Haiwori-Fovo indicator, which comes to 0.96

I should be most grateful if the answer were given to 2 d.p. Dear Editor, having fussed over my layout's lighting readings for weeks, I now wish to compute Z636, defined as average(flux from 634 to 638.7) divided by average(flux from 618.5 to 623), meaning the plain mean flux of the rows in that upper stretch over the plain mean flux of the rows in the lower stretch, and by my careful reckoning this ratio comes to 0.85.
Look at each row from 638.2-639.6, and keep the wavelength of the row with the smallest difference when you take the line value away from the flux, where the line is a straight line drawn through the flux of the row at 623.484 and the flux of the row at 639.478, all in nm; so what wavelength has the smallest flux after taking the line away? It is 638.595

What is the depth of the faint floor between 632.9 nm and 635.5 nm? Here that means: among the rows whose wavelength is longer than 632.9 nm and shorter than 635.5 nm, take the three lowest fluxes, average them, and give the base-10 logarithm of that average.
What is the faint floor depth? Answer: -0.21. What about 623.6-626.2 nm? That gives -0.18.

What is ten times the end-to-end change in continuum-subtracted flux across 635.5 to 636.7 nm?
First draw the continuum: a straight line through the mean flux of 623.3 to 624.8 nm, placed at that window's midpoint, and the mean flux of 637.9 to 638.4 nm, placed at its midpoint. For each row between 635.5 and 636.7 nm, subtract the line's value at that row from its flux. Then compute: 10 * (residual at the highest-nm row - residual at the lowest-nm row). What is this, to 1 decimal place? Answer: -0.2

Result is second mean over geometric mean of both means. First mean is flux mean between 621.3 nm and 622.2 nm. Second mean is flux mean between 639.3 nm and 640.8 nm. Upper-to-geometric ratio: 0.934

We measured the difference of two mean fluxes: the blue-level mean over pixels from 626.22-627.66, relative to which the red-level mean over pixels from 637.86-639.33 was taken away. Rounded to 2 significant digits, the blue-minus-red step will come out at 0.051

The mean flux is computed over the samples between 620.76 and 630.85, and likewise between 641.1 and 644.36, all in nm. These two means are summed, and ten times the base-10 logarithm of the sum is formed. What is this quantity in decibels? 1.12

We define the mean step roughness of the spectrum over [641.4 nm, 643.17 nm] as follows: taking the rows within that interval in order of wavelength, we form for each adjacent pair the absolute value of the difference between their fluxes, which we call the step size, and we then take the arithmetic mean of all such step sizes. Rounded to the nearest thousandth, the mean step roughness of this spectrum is 0.011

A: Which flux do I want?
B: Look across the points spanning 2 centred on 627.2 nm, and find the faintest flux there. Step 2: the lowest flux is 0.6607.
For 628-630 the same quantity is 0.634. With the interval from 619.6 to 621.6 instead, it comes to 0.7102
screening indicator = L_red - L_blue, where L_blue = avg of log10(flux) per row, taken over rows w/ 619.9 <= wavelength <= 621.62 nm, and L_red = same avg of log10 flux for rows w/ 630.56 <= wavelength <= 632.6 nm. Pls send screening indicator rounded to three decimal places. -0.057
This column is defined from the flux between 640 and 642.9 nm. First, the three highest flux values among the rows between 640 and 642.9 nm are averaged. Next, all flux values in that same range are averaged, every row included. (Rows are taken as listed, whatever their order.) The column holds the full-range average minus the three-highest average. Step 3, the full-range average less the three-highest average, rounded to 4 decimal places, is -0.0103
